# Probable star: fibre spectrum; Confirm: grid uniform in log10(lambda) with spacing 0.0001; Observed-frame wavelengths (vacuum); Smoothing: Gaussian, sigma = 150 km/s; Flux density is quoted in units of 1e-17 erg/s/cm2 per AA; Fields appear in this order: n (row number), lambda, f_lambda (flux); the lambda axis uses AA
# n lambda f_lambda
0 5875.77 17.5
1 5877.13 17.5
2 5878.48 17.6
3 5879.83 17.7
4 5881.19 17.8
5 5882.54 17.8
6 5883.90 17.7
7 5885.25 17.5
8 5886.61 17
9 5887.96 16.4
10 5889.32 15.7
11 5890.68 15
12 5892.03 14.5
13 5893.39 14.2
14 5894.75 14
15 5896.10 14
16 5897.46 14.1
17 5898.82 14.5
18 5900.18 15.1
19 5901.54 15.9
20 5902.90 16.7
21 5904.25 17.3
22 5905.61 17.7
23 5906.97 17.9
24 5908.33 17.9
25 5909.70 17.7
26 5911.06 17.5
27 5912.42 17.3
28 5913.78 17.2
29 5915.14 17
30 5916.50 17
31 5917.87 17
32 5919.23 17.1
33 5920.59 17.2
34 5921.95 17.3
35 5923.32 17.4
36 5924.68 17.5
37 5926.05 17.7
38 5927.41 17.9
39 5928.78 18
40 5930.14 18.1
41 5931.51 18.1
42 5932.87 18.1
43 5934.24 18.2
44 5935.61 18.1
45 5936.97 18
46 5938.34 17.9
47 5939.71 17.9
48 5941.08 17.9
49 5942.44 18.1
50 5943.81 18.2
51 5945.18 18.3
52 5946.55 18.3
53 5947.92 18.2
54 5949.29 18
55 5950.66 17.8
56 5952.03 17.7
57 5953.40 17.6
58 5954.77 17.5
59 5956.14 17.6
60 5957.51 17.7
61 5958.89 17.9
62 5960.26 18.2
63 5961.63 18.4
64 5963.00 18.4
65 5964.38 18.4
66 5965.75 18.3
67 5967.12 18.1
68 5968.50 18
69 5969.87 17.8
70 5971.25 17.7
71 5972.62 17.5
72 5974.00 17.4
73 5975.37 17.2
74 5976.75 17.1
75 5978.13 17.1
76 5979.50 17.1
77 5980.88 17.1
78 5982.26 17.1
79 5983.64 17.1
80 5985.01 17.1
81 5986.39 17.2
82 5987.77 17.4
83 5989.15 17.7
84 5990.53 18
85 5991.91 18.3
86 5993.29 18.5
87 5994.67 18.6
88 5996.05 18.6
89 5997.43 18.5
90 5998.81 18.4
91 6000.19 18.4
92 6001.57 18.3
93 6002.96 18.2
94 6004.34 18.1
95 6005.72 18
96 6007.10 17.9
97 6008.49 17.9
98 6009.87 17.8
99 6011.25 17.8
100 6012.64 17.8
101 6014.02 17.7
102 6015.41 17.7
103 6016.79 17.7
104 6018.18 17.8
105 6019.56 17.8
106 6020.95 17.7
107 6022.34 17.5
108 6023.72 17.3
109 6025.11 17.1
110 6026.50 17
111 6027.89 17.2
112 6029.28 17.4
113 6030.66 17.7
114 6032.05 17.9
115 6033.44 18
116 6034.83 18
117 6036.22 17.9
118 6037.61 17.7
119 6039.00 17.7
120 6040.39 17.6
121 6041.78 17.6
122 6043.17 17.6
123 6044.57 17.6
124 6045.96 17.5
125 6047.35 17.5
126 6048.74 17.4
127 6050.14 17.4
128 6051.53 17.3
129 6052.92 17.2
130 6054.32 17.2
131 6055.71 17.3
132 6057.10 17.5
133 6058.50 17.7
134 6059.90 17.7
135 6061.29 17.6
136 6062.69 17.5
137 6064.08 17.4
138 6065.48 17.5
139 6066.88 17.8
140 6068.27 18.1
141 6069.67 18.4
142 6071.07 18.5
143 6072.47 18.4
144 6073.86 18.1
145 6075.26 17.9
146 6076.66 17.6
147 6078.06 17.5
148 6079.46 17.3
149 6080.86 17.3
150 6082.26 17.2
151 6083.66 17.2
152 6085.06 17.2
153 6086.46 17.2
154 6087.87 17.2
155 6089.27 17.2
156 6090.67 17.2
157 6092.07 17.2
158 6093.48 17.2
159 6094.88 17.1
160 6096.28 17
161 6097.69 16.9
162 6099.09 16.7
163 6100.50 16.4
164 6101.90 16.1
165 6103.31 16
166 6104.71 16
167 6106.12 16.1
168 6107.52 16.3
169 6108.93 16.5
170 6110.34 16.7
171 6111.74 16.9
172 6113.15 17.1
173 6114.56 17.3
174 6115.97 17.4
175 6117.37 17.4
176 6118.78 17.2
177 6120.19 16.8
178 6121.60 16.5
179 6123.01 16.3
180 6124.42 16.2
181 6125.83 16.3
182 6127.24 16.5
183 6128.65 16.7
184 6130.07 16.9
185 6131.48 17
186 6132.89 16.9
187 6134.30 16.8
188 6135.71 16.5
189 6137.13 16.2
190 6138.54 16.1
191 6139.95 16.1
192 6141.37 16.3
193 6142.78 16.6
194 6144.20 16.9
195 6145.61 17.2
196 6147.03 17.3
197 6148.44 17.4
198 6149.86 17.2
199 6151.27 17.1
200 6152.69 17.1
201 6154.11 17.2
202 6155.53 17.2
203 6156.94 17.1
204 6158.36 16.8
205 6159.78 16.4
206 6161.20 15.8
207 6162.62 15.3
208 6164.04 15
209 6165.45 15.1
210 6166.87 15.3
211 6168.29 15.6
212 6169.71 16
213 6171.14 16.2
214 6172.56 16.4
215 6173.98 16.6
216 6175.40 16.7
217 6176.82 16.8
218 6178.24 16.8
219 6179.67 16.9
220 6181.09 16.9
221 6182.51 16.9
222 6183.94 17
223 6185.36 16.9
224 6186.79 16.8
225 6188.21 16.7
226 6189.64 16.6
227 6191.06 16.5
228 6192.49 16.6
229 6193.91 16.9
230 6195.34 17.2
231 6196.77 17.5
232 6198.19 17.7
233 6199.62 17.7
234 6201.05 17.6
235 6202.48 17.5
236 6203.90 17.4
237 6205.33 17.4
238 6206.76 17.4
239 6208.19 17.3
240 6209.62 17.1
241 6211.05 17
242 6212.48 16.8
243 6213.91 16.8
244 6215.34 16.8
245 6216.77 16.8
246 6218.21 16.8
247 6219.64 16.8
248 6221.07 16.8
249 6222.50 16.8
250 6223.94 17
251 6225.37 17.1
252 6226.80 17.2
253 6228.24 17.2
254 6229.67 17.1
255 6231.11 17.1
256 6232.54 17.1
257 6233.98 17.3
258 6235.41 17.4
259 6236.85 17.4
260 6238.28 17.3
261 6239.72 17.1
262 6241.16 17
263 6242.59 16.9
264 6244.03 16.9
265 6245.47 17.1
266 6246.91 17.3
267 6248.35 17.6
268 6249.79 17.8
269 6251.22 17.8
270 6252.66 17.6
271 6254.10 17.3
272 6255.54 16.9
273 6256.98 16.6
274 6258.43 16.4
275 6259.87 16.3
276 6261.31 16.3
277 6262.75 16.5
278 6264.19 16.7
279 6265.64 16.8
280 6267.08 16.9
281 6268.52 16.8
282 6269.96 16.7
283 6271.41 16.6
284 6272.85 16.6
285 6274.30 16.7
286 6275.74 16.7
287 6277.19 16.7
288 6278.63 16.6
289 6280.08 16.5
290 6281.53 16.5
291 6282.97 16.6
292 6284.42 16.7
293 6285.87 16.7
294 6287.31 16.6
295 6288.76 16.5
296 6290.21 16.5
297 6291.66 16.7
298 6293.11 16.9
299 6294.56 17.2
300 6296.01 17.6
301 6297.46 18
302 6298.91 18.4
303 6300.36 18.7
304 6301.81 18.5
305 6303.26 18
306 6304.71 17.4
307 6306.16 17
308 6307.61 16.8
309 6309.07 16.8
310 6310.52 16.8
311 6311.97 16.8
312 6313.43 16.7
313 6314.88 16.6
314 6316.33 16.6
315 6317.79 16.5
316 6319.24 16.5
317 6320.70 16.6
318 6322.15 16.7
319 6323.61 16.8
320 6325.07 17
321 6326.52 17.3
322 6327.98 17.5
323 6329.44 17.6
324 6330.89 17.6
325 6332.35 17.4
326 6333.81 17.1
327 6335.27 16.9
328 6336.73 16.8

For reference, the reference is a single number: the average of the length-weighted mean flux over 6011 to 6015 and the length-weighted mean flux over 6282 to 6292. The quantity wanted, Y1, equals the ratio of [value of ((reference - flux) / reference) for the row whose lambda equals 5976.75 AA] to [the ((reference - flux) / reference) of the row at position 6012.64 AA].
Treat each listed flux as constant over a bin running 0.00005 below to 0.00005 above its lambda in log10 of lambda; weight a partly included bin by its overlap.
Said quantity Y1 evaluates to -0.1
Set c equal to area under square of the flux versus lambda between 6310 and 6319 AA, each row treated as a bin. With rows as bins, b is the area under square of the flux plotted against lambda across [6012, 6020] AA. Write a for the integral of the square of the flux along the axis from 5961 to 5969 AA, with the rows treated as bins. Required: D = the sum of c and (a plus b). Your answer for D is 7690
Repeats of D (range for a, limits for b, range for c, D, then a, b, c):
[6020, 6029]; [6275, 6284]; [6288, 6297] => 7758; 2697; 2481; 2579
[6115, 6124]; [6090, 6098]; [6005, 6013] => 7476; 2580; 2341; 2555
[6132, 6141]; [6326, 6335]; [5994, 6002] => 7887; 2434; 2722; 2732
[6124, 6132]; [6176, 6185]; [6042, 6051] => 7526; 2205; 2565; 2756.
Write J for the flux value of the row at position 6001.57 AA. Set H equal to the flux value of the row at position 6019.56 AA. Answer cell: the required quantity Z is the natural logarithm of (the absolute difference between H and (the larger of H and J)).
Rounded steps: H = 17.8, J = 18.3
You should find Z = -0.7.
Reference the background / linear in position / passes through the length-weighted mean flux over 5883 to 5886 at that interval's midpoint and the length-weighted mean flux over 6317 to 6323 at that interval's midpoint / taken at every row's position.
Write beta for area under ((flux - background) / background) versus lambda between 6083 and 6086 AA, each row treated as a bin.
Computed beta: 0.02 AA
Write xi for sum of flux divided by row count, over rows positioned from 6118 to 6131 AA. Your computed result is 16.6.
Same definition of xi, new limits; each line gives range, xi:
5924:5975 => 18.0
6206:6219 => 17.0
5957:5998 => 17.8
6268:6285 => 16.6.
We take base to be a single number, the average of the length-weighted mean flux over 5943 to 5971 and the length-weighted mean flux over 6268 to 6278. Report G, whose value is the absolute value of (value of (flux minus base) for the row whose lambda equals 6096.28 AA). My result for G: 0.35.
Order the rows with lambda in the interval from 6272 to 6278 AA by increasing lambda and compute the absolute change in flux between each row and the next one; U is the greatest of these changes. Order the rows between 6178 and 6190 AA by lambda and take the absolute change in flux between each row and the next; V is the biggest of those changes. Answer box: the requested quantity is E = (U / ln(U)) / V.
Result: -0.4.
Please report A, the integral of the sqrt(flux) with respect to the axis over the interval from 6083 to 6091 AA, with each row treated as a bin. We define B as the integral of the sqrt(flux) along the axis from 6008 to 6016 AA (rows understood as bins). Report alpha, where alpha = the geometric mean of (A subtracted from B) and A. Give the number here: 4.3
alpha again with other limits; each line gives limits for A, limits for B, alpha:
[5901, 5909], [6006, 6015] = 12.5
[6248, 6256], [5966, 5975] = 12.2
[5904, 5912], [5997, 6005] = 4.6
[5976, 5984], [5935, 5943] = 5.5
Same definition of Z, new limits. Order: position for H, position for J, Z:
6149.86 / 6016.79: -0.7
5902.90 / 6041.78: -0.1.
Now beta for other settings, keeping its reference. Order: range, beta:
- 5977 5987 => -0.13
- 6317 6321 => -0.01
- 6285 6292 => -0.02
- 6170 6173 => -0.12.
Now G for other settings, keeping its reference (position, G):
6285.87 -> 0.65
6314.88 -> 0.75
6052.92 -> 0.15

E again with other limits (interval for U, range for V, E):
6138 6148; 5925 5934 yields -1.2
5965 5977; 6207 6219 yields -0.6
